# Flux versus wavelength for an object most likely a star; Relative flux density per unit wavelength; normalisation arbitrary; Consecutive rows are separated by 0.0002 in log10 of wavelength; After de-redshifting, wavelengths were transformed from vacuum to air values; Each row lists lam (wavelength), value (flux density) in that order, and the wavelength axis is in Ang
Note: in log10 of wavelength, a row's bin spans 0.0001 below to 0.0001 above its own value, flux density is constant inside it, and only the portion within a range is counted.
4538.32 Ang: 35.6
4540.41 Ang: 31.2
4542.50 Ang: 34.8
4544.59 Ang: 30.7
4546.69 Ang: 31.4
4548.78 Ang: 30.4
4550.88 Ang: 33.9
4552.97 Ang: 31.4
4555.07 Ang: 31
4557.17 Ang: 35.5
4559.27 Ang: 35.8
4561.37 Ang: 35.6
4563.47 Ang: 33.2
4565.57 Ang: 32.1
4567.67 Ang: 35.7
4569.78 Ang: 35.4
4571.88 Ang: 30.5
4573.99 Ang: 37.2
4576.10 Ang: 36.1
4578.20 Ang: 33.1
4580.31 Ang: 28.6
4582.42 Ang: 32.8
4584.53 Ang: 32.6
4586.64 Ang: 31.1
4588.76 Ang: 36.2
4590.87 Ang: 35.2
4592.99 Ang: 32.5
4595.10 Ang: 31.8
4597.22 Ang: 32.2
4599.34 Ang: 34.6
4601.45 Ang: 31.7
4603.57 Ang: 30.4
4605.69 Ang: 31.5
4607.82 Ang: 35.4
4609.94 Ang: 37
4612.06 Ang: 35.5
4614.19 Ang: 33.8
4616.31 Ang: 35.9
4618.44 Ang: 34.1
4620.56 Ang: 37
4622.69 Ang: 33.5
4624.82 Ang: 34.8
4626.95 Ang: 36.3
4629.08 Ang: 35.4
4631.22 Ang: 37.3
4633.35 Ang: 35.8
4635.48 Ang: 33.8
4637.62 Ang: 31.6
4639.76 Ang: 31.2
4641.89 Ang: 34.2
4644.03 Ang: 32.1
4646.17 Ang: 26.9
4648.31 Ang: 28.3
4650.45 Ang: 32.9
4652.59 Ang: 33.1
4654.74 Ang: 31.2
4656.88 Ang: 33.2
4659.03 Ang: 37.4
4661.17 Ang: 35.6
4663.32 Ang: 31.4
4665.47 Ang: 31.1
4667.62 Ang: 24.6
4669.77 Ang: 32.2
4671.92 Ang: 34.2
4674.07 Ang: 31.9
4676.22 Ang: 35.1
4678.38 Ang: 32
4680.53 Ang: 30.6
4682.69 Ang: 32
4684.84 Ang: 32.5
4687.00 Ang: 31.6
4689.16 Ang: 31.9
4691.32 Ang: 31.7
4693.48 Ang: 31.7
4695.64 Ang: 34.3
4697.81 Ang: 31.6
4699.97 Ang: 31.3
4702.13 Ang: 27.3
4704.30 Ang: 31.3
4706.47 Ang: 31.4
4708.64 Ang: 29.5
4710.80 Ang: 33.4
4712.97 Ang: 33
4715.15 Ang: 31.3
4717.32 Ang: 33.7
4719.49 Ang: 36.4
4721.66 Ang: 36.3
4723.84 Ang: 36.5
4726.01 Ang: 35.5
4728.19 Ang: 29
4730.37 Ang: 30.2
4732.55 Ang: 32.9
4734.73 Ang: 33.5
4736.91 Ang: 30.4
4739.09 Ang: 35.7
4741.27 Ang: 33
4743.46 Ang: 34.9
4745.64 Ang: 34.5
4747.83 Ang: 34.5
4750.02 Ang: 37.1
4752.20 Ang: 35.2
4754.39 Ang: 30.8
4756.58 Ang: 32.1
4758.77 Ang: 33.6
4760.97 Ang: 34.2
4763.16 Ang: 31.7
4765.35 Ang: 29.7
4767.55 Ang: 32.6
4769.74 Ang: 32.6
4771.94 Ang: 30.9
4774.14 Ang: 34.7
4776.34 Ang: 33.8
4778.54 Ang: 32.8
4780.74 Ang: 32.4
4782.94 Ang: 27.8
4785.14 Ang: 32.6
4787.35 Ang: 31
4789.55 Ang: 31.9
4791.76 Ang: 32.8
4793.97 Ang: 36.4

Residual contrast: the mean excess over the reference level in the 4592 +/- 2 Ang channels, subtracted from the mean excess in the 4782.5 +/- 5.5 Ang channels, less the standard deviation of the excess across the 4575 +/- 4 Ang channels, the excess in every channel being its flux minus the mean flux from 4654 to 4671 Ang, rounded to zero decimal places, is -5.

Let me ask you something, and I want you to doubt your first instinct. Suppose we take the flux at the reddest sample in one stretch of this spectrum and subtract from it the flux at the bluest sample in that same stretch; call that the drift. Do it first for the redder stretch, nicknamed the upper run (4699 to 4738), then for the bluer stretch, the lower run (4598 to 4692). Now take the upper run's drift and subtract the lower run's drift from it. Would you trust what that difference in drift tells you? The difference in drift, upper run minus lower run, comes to 2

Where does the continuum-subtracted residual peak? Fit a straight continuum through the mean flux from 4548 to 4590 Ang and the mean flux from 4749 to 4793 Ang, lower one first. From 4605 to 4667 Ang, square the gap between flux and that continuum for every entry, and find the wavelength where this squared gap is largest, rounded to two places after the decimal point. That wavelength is 4646.17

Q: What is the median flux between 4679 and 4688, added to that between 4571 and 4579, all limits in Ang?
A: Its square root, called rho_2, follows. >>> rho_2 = 8.15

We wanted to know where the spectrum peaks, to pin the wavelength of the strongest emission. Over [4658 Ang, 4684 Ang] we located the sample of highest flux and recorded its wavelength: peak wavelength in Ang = 4659.03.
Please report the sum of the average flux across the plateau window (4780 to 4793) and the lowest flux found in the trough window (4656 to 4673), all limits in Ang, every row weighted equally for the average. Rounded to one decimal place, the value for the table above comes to 56.0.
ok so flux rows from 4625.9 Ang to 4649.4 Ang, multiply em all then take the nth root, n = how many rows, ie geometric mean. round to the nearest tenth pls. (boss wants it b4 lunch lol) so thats 32.8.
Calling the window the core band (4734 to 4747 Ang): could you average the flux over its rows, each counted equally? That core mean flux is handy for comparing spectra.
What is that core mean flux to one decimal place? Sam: 33.7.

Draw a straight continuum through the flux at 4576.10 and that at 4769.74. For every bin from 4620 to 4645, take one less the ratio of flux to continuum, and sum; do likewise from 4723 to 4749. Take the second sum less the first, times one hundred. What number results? -29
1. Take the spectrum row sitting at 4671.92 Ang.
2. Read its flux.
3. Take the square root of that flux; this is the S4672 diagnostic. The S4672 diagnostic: 5.85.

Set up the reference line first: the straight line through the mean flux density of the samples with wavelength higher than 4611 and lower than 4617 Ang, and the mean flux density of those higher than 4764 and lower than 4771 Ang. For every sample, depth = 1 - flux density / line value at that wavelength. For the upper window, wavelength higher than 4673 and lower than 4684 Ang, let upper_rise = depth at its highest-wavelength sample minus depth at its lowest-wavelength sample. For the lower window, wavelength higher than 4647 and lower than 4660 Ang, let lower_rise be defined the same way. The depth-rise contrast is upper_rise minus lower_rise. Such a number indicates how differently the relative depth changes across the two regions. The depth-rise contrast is 0.26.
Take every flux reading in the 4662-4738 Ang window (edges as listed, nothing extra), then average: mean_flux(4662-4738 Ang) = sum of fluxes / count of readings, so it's 32.1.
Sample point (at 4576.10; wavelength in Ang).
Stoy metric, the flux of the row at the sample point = 36.1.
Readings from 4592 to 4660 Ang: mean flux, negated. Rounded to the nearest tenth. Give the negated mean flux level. -33.5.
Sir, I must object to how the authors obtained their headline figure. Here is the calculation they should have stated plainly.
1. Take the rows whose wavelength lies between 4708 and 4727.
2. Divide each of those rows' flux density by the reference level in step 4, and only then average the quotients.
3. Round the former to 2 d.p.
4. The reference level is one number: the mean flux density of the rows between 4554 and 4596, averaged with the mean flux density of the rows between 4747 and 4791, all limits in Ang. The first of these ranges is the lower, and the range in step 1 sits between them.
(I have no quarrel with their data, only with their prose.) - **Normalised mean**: 1.03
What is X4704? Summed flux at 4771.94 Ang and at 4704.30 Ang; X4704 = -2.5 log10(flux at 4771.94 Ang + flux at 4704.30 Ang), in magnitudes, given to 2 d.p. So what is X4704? -4.48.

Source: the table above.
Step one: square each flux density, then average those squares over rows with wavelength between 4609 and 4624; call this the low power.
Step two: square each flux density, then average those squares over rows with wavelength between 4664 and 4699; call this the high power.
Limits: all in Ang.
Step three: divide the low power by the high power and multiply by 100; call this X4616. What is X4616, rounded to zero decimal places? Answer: 122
